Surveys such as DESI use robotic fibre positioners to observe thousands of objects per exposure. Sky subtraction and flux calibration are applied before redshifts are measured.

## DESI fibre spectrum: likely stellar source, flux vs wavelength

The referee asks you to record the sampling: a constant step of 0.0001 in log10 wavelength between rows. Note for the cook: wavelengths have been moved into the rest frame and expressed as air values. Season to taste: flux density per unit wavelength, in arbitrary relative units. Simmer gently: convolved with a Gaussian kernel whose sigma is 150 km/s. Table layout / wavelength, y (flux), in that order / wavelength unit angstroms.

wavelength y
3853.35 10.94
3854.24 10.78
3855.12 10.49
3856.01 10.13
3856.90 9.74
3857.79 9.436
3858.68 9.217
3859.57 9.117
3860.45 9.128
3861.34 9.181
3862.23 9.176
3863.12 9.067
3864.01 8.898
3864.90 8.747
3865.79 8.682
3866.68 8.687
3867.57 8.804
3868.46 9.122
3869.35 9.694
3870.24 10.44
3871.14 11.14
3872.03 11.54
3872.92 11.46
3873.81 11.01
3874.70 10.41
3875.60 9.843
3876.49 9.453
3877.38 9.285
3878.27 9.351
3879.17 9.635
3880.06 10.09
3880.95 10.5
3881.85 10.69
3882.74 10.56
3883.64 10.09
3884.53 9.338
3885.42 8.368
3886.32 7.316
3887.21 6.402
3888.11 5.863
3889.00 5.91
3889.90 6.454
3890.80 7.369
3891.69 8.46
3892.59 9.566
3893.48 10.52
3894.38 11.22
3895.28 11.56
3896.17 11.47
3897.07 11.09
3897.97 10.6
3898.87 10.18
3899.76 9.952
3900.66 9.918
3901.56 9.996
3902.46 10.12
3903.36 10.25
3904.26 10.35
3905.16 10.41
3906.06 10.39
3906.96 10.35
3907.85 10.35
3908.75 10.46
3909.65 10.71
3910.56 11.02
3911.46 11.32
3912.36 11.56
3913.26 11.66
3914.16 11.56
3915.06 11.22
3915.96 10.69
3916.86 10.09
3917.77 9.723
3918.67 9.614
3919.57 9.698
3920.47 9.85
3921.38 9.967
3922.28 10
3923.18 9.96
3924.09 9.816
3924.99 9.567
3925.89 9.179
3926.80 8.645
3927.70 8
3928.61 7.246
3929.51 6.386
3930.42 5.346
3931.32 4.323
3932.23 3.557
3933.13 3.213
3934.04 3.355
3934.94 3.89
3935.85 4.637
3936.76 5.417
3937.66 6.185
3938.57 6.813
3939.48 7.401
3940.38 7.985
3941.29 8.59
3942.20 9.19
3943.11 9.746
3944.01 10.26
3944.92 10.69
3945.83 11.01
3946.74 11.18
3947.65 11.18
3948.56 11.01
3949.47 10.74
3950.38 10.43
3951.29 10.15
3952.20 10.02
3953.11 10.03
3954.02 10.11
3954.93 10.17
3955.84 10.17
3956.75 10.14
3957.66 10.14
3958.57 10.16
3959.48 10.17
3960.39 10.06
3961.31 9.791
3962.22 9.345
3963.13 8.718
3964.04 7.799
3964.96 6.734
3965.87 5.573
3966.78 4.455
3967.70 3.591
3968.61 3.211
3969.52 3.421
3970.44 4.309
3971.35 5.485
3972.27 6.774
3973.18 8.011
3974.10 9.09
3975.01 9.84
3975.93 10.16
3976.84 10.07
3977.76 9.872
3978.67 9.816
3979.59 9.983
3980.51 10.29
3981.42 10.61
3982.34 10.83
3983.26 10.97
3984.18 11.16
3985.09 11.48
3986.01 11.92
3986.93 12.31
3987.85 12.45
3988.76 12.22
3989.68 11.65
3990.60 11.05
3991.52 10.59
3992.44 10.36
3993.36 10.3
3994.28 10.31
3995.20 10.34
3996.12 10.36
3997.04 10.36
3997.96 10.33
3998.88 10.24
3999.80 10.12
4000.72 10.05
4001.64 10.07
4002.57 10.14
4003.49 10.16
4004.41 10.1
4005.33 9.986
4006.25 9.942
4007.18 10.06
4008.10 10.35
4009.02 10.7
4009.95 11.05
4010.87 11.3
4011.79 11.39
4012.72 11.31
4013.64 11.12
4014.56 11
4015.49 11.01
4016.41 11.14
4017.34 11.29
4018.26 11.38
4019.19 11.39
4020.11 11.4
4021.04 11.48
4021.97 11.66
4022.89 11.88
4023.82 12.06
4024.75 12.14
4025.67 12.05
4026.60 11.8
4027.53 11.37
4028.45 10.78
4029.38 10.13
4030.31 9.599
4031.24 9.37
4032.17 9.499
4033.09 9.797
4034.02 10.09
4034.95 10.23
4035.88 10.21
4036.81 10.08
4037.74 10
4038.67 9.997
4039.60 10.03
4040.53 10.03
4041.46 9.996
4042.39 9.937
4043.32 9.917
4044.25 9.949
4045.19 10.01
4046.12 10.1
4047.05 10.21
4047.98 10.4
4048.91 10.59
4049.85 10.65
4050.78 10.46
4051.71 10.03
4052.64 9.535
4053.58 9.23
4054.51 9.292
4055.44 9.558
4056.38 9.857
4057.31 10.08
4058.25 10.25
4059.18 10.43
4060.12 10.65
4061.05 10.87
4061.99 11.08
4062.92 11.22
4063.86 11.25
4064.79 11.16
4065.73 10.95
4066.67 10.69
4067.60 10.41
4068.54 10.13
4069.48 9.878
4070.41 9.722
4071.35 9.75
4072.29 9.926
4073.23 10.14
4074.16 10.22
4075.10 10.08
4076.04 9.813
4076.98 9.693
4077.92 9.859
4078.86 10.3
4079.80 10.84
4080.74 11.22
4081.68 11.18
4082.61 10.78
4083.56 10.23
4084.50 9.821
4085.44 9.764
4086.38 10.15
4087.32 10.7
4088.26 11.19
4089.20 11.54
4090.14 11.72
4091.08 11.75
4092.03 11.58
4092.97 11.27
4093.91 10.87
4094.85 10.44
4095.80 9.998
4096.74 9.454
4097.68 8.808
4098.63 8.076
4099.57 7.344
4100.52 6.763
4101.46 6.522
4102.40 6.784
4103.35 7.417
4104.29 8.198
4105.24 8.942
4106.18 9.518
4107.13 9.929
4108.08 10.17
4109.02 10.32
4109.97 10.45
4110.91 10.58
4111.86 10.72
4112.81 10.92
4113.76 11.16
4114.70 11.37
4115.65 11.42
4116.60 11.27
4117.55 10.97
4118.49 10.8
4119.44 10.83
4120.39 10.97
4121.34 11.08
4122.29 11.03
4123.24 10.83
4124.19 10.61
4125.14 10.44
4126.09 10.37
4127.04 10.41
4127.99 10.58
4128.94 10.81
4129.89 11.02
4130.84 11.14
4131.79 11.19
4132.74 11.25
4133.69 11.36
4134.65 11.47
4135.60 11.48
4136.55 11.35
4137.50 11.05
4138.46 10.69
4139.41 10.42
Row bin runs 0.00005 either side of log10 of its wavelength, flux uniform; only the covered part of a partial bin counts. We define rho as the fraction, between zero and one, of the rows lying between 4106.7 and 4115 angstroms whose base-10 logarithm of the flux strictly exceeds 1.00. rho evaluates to 0.9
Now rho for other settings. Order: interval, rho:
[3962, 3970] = 0.0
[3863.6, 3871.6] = 0.2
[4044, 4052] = 0.9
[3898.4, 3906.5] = 0.7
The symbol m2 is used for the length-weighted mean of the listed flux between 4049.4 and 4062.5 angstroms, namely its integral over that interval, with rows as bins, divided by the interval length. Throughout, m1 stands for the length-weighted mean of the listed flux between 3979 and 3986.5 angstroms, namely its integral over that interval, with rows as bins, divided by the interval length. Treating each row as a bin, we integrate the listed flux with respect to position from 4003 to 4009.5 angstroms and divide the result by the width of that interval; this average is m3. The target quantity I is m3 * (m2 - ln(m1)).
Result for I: 79.1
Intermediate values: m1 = 10.9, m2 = 10.1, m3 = 10.2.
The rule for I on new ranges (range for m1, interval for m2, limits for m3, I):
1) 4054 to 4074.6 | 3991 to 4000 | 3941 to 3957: 82.3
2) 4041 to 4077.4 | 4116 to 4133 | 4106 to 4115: 90.0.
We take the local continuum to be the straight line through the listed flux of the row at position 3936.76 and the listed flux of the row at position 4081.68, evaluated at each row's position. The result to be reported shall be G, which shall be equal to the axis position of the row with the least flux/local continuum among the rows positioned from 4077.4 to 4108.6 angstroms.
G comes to 4101.46 angstroms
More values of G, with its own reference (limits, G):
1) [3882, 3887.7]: 3887.21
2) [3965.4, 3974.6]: 3968.61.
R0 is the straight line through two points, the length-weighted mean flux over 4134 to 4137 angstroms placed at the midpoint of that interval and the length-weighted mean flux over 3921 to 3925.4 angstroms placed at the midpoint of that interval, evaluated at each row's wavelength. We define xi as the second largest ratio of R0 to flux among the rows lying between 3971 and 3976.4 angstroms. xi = 1.51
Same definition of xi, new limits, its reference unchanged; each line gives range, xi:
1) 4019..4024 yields 0.93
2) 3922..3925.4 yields 1.01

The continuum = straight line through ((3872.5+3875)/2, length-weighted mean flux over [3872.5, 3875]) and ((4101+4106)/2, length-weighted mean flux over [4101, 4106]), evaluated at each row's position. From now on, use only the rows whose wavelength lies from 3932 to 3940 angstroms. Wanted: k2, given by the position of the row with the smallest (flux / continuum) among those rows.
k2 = 3933.13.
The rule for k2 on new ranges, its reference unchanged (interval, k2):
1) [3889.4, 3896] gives 3889.90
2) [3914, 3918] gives 3917.77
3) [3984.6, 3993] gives 3992.44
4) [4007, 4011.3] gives 4007.18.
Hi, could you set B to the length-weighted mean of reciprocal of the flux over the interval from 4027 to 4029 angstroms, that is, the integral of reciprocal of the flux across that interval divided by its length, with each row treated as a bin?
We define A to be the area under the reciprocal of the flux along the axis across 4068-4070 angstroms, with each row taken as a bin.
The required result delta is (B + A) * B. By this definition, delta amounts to 0.0263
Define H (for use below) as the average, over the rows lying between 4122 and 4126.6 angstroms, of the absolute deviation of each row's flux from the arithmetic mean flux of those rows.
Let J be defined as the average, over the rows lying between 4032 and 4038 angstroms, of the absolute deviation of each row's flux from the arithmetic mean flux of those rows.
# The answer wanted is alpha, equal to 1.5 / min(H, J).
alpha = 8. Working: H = 0.22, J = 0.19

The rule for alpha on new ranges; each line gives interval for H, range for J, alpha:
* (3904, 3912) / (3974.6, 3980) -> 13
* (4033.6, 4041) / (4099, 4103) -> 21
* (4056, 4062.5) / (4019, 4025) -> 6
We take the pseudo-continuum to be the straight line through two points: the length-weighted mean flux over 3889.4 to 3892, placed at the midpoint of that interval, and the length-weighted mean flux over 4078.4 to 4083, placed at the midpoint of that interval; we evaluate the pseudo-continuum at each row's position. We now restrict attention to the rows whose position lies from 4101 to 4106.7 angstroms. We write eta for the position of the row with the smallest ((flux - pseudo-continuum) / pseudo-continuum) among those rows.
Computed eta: 4101.46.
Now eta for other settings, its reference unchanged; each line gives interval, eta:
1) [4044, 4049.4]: 4044.25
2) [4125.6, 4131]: 4126.09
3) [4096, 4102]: 4101.46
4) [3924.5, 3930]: 3929.51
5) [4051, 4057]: 4053.58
